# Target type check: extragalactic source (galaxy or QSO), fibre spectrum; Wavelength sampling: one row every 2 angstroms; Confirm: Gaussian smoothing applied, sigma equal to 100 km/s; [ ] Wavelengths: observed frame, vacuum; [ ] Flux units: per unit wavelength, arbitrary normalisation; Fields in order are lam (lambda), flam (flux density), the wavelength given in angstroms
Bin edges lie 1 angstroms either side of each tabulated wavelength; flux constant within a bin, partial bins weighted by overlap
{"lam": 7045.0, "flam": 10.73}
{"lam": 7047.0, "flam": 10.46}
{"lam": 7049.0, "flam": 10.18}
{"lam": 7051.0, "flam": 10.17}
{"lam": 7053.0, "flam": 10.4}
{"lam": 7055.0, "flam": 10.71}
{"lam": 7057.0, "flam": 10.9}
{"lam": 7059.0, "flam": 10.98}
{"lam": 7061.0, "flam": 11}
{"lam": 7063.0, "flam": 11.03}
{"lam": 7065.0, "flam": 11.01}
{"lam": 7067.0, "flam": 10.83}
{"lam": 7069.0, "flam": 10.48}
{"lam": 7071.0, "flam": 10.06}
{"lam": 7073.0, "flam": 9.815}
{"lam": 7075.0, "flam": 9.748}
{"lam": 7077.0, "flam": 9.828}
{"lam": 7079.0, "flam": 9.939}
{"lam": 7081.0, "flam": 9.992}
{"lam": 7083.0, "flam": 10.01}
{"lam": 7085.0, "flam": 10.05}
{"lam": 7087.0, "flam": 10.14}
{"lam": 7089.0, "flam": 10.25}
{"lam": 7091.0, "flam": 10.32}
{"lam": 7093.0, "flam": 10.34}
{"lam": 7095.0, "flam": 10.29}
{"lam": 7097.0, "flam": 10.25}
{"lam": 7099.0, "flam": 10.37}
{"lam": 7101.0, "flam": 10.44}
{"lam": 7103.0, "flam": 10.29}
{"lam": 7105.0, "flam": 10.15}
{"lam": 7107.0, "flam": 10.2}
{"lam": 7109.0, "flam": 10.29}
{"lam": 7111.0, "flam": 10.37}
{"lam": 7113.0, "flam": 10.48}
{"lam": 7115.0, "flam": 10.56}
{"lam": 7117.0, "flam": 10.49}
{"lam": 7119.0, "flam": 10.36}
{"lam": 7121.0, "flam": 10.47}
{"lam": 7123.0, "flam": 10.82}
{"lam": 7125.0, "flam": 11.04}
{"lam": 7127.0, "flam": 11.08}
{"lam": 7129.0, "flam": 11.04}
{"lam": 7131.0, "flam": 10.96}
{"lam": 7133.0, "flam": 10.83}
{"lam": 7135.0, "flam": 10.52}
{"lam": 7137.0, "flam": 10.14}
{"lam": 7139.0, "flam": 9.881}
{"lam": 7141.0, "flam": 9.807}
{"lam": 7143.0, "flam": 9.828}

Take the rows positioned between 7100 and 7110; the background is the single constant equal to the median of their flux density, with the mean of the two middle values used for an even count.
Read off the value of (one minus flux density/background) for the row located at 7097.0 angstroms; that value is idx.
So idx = 0.004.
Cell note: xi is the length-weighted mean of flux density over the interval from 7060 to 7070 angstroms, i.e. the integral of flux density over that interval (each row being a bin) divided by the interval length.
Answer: 10.87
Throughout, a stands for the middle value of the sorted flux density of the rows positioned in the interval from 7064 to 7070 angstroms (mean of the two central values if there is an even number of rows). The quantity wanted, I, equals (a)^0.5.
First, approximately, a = 10.8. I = 3.29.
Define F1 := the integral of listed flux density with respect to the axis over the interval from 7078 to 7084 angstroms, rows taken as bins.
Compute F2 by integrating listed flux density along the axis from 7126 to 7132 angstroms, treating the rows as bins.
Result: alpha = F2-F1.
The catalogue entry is 6.3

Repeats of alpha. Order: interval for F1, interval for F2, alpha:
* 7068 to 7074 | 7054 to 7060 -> 4.5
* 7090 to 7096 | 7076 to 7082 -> -2.4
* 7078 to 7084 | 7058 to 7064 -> 6.1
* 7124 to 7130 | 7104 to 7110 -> -5.0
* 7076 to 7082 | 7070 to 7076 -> -0.3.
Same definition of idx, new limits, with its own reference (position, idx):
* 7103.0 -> 0.000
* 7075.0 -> 0.053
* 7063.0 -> -0.072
